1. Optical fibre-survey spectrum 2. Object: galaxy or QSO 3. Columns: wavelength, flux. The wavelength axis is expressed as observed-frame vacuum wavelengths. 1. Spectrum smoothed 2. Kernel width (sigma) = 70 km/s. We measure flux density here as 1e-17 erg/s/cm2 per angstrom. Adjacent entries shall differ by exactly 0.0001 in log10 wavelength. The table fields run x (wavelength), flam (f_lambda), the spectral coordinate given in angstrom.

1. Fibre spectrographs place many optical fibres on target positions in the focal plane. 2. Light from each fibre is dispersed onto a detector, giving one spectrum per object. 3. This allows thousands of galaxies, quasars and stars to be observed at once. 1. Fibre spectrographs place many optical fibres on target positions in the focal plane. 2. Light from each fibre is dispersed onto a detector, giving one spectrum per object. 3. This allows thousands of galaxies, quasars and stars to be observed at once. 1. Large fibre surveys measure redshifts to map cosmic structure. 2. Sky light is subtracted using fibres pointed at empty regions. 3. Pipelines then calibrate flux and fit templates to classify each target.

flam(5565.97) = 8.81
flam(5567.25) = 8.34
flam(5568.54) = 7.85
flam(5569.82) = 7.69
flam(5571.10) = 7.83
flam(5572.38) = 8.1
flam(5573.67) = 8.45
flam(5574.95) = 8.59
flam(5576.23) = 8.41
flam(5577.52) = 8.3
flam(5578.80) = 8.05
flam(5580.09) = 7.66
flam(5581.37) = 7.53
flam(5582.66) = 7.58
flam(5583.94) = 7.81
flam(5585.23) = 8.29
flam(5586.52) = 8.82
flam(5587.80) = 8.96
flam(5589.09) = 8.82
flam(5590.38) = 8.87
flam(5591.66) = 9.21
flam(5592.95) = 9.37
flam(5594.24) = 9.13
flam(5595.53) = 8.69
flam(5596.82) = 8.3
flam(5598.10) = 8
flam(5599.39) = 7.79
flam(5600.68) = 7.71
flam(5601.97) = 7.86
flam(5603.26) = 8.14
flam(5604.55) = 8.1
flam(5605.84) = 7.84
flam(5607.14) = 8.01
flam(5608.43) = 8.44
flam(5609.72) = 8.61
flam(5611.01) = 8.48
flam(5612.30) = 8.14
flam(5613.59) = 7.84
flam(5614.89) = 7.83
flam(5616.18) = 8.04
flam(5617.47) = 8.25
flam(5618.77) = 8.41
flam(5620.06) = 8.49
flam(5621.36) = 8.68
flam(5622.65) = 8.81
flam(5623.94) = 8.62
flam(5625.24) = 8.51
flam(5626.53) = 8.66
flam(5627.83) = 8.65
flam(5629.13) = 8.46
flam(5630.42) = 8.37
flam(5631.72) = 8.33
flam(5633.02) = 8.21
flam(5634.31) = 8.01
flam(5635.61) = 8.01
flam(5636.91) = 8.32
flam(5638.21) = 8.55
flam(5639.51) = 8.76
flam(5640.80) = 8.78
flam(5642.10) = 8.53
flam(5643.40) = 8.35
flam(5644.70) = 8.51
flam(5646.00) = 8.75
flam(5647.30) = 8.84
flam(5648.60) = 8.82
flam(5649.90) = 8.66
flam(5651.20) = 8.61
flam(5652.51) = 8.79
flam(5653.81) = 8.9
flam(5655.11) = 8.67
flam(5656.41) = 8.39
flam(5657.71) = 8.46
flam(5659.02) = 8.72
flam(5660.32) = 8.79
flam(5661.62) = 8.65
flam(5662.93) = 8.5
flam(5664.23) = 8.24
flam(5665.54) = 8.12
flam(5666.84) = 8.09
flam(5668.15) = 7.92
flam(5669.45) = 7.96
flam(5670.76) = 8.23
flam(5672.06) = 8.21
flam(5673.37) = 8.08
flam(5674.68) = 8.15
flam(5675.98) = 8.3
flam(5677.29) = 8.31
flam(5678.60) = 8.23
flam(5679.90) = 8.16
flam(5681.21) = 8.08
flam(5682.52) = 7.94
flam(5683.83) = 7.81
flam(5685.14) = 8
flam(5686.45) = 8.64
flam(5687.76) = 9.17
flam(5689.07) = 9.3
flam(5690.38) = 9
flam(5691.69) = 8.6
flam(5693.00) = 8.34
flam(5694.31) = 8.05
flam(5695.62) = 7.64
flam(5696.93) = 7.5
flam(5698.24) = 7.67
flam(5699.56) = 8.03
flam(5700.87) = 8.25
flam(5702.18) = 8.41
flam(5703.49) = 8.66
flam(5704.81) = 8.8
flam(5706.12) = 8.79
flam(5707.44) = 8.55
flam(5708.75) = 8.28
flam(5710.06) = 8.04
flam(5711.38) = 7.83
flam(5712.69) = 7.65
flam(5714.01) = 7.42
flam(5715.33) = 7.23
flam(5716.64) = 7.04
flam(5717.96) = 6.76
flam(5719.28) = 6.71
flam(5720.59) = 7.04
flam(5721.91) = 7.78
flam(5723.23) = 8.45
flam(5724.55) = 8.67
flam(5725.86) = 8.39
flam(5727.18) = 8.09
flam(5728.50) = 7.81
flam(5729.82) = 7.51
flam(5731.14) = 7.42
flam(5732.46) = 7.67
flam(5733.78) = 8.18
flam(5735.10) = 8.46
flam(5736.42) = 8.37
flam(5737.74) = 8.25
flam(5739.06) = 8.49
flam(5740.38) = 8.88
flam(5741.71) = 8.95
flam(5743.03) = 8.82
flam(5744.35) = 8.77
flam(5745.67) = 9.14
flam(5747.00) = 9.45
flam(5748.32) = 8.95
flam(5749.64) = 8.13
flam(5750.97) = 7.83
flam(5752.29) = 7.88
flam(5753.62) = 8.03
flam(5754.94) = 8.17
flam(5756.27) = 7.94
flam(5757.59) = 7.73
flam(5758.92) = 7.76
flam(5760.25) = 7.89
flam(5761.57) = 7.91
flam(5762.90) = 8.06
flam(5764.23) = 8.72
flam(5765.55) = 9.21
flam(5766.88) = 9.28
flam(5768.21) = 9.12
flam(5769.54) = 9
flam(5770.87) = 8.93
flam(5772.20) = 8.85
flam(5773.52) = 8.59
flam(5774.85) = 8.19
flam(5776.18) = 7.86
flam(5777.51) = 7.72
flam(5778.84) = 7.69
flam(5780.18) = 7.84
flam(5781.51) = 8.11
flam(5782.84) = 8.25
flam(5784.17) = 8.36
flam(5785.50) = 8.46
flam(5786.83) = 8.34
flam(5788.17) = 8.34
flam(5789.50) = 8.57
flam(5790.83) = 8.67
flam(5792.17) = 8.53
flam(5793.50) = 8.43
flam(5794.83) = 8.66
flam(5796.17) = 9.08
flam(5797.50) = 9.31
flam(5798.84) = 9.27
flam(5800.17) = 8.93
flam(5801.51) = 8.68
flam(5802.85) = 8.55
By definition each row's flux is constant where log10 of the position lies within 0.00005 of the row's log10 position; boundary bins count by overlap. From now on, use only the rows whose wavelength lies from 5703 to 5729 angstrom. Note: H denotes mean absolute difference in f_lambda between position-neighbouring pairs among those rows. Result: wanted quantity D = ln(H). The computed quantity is -1.33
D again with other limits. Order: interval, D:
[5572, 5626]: -1.53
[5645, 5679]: -2.07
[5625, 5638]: -2.09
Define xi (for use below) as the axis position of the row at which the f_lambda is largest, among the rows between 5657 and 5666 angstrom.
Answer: 5660.32 angstrom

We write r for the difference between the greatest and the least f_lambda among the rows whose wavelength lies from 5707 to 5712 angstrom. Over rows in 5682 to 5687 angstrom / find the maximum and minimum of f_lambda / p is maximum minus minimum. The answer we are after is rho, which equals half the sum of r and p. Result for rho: 0.8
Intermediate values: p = 0.83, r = 0.72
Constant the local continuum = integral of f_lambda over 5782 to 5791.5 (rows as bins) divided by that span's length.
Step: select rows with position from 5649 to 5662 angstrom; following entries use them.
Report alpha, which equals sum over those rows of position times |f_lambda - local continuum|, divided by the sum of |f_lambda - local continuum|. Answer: 5655.6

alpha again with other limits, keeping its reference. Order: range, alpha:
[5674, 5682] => 5678.4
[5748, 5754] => 5751.0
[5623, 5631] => 5626.5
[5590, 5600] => 5594.4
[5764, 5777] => 5769.5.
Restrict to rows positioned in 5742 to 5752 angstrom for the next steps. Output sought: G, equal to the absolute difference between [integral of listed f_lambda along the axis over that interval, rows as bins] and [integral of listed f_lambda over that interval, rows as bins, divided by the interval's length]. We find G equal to 78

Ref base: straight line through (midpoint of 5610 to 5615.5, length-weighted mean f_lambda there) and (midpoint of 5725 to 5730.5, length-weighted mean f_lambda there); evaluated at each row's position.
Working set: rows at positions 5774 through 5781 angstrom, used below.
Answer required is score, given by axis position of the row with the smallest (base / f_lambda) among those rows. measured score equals 5774.85 angstrom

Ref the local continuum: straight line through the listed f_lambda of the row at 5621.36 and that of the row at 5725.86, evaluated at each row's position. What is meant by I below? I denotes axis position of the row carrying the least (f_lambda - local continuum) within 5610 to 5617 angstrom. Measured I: 5614.89 angstrom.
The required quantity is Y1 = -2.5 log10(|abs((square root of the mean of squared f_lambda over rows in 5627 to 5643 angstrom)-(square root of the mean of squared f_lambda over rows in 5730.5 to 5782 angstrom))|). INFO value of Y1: 3.6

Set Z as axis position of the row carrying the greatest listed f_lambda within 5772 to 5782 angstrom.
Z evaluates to 5772.20 angstrom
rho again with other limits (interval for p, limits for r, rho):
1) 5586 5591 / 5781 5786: 0.2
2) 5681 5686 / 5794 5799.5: 0.5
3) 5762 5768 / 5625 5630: 0.7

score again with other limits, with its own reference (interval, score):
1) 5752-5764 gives 5754.94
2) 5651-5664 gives 5653.81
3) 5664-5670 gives 5664.23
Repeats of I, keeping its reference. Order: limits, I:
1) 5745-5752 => 5750.97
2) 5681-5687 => 5683.83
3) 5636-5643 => 5636.91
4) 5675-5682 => 5681.21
